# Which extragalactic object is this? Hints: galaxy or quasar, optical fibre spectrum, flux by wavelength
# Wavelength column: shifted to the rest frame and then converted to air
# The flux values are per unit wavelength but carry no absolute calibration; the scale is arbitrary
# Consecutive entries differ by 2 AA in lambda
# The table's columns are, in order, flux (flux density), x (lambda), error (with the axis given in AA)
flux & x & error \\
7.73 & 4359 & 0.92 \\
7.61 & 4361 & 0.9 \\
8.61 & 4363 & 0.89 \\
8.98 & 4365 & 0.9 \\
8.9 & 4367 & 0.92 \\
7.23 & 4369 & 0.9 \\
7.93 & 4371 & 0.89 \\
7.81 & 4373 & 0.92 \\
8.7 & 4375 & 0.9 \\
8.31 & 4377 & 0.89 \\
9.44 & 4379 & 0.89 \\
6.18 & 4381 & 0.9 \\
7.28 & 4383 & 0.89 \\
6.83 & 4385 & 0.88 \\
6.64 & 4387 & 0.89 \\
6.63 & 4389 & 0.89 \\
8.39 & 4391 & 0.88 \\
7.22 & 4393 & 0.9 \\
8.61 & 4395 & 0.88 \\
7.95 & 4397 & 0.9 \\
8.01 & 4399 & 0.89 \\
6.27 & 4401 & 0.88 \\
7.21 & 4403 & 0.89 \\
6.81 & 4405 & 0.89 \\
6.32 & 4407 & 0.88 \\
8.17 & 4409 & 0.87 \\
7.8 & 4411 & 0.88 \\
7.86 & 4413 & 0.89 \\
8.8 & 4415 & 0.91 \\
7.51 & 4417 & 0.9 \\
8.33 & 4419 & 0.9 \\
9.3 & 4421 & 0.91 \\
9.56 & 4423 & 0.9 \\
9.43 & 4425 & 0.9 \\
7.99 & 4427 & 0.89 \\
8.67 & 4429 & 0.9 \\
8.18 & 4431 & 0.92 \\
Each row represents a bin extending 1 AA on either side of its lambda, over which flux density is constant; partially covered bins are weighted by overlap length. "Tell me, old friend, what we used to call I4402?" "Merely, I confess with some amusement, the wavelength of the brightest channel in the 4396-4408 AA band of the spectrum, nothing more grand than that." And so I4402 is 4399 AA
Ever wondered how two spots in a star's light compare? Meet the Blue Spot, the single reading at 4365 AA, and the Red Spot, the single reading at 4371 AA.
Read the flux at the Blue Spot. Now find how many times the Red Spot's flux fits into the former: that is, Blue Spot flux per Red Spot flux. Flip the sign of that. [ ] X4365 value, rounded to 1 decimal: -1.1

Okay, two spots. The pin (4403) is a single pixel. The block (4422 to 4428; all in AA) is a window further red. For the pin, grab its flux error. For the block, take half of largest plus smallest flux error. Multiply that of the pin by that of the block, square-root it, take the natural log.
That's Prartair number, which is -0.114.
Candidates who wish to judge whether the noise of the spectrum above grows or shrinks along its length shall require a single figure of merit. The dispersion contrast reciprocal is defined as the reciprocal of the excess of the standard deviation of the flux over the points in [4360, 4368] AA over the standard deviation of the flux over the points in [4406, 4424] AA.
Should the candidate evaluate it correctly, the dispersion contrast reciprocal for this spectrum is -3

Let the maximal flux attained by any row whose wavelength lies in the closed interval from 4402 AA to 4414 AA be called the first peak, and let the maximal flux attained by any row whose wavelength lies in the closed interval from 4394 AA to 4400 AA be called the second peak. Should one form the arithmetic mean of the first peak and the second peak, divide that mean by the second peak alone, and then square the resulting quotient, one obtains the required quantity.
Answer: 0.95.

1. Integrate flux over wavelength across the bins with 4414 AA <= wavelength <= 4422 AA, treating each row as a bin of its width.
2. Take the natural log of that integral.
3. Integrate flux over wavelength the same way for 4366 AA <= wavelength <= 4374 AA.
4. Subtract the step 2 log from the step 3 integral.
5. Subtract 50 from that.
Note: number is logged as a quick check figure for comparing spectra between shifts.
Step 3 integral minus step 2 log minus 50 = 10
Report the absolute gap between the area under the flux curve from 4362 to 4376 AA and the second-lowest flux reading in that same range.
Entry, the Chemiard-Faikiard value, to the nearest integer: 109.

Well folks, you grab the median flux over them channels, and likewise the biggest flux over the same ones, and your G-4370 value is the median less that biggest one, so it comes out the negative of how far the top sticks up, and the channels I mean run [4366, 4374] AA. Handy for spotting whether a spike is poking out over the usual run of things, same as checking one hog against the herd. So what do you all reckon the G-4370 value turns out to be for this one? -1.0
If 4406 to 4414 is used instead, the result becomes -0.3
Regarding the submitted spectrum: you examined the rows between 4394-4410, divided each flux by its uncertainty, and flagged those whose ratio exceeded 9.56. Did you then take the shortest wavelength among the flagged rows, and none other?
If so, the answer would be 4395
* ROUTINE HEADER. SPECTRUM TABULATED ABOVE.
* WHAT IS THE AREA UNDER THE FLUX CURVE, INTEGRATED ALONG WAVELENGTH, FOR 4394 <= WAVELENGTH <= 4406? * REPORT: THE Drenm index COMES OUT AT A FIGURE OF 89.7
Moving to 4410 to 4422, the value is 99.2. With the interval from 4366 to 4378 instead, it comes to 97.8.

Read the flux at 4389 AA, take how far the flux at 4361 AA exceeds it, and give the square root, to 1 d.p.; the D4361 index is 1.0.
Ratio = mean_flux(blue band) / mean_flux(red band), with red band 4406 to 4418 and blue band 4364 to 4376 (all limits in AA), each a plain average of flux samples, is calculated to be 1.07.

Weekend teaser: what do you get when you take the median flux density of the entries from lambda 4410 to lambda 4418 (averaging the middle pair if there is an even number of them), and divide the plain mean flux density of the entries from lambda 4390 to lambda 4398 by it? 1.03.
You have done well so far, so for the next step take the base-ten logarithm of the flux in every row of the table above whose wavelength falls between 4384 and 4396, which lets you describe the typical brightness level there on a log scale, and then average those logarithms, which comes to 0.87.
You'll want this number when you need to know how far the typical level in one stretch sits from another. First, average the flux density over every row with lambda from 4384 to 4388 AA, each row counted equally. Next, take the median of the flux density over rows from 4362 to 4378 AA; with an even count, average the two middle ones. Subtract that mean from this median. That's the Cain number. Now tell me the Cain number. 1.7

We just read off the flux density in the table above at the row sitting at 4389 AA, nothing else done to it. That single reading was 6.63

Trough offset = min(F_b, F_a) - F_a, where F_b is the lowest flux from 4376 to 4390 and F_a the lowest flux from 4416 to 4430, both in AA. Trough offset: -1.3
